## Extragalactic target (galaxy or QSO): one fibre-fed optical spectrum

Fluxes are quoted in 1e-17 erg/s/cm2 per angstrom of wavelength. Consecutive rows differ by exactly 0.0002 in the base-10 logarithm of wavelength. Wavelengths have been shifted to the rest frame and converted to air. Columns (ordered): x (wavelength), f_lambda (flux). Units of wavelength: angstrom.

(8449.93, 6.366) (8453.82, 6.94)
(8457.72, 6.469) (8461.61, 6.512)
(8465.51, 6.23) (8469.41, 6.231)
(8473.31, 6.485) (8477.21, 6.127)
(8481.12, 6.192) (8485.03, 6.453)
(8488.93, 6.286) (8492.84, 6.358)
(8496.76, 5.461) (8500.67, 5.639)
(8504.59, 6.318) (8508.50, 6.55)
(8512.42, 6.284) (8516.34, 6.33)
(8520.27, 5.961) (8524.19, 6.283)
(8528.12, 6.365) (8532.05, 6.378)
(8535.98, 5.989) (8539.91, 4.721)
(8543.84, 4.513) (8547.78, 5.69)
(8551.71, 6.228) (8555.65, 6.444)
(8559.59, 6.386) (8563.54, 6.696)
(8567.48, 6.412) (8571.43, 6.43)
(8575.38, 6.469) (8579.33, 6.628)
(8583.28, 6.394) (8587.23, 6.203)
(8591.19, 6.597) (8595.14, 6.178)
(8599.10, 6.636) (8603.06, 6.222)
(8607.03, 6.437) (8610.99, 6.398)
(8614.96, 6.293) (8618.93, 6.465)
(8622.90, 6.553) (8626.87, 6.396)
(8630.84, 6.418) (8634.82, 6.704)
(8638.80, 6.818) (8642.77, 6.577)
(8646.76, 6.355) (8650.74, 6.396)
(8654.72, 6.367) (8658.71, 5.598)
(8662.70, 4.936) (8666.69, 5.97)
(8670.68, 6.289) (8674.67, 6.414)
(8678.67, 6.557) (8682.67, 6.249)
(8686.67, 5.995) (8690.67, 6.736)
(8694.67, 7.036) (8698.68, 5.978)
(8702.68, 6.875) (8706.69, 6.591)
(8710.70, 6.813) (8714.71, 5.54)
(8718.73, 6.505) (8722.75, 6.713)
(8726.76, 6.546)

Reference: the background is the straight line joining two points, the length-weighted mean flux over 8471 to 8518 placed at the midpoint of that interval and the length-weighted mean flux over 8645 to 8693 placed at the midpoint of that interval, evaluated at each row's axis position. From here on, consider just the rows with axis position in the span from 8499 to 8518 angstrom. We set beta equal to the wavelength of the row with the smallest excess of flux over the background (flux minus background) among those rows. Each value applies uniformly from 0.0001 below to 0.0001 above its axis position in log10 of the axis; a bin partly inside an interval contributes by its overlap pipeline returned 8500.67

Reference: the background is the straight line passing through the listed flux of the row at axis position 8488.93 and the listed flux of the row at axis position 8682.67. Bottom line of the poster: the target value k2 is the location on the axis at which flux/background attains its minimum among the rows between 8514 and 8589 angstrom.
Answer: 8543.84 angstrom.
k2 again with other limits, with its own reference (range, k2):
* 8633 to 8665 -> 8662.70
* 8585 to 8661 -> 8658.71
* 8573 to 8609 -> 8595.14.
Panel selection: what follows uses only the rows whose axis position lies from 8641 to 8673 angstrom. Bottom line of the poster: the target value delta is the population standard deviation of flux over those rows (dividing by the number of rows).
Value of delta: 0.51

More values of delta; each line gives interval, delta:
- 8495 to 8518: 0.40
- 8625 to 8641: 0.18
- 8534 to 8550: 0.62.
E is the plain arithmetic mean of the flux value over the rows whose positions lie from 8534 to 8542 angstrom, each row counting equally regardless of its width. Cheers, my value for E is 5.4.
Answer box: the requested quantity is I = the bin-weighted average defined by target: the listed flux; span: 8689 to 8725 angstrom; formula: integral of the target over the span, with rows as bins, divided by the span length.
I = 6.53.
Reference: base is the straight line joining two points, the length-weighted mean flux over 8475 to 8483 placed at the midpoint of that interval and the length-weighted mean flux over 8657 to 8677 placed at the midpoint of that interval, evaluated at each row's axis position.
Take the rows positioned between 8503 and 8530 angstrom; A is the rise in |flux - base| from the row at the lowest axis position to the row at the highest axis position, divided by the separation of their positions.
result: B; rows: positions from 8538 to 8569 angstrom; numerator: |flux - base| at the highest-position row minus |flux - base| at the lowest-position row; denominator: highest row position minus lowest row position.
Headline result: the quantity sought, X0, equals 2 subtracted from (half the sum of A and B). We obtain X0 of -2.02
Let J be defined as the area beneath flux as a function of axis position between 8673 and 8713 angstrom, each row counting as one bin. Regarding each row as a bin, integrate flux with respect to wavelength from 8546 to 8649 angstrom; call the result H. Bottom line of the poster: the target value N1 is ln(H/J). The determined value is 0.93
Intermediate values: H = 662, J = 261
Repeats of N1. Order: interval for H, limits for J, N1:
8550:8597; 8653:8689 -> 0.33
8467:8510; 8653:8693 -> 0.08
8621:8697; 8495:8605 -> -0.34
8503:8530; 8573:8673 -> -1.31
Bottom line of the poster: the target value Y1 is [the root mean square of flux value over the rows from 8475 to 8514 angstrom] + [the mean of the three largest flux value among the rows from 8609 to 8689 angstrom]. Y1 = 12.88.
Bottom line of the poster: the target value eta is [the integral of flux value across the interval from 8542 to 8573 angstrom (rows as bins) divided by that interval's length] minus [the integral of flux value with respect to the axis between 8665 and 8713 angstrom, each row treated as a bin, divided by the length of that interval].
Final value -0.36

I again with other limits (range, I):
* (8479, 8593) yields 6.16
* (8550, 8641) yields 6.45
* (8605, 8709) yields 6.36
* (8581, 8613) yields 6.39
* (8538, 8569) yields 5.88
